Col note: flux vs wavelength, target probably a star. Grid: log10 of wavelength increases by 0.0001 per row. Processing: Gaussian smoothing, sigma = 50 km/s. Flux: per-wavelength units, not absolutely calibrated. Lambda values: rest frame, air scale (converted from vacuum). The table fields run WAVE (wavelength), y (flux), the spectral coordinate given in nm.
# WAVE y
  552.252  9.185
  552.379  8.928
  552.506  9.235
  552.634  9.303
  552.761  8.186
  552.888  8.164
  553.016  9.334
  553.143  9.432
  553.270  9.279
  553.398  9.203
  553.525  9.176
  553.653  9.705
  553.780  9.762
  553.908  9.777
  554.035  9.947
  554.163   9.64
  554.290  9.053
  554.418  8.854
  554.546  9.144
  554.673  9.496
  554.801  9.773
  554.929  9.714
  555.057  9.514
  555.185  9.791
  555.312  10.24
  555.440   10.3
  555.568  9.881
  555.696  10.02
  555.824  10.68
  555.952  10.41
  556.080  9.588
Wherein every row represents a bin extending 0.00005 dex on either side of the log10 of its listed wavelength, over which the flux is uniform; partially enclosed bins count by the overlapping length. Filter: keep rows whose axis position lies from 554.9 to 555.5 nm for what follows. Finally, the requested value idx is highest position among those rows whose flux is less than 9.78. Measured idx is 555.057 nm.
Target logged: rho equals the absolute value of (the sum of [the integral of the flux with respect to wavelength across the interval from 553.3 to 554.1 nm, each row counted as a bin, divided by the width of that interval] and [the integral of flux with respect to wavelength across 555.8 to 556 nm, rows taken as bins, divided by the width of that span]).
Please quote 20.1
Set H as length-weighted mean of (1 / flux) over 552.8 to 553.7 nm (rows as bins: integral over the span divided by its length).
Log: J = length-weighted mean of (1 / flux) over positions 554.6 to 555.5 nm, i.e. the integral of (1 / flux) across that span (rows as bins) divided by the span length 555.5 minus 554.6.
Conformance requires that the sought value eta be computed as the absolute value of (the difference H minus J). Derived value 0.008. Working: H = 0.110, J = 0.102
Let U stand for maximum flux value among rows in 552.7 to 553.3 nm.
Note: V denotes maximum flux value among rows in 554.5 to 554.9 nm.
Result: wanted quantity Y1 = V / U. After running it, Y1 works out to 1.04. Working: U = 9.432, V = 9.773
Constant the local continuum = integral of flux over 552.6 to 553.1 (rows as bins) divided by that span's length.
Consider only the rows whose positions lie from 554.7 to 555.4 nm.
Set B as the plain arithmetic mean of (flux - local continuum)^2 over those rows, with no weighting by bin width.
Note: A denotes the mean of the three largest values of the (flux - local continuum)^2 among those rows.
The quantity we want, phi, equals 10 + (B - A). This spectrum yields 9.72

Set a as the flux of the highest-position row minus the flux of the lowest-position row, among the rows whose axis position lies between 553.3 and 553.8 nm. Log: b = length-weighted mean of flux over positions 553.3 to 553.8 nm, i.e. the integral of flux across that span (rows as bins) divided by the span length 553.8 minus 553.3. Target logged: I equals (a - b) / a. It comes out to -16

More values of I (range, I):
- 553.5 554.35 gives 79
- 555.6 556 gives -25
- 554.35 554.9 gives -9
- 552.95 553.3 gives 171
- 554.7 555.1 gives 38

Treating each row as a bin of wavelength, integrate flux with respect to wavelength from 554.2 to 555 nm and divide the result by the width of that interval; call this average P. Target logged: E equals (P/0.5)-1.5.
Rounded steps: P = 9.3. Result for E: 17.2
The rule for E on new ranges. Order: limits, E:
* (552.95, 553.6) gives 17.1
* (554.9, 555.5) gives 18.4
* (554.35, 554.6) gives 16.4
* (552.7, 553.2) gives 16.0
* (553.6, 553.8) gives 18.0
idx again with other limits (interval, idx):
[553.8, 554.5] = 554.418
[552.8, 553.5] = 553.398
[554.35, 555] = 554.929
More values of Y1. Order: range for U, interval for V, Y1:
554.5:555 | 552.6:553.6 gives 0.97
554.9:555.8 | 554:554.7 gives 0.97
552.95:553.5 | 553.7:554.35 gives 1.05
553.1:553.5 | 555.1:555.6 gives 1.09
